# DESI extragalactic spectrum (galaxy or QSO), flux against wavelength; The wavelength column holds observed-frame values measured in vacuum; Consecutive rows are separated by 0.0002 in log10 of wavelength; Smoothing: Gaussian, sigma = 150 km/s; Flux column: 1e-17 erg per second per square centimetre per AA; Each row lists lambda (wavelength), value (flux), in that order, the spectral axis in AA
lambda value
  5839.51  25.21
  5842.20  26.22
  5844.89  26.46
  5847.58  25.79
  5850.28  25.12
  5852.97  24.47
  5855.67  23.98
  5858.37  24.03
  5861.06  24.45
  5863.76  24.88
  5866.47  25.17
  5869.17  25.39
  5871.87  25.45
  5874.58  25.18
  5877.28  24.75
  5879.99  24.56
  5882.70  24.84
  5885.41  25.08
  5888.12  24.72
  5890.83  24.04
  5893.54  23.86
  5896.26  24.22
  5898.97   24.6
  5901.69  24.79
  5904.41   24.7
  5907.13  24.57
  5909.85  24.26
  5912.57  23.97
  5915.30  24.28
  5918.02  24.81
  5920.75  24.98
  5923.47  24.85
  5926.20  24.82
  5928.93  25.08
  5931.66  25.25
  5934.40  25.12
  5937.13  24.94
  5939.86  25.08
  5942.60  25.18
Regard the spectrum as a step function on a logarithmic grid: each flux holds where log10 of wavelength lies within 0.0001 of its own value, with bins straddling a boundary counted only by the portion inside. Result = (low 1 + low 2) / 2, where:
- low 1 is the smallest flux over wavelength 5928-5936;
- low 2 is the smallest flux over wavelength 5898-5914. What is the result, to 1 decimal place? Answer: 24.5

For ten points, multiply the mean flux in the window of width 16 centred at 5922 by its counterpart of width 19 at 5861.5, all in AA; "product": 611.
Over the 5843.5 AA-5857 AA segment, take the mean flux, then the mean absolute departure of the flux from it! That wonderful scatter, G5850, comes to 0.77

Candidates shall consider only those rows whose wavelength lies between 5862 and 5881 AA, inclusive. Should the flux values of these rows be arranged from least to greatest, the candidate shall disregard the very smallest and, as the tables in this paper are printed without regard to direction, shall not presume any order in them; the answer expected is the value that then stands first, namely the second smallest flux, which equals 24.75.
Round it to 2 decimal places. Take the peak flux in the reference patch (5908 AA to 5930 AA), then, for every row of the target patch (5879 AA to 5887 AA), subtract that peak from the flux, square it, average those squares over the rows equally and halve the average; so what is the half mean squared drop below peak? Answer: 0.05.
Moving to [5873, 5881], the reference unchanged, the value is 0.06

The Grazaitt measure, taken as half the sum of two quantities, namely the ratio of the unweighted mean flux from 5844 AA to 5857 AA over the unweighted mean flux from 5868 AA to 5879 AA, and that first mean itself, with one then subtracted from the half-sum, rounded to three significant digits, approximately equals 12.1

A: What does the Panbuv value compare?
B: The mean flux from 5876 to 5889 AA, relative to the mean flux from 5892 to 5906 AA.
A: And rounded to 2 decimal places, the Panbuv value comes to 1.01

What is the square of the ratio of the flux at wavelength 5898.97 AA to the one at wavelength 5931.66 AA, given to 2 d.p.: 0.95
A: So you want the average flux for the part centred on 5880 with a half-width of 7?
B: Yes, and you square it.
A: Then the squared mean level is 619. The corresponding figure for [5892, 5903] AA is 594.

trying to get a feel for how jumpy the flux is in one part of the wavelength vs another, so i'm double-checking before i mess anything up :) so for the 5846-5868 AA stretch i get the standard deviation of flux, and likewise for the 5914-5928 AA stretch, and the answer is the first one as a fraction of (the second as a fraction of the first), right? 1.4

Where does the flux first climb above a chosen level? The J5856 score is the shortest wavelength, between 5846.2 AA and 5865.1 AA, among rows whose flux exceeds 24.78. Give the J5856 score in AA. 5847.58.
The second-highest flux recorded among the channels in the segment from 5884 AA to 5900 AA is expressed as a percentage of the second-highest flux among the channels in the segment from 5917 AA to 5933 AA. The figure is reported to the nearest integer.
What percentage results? 99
